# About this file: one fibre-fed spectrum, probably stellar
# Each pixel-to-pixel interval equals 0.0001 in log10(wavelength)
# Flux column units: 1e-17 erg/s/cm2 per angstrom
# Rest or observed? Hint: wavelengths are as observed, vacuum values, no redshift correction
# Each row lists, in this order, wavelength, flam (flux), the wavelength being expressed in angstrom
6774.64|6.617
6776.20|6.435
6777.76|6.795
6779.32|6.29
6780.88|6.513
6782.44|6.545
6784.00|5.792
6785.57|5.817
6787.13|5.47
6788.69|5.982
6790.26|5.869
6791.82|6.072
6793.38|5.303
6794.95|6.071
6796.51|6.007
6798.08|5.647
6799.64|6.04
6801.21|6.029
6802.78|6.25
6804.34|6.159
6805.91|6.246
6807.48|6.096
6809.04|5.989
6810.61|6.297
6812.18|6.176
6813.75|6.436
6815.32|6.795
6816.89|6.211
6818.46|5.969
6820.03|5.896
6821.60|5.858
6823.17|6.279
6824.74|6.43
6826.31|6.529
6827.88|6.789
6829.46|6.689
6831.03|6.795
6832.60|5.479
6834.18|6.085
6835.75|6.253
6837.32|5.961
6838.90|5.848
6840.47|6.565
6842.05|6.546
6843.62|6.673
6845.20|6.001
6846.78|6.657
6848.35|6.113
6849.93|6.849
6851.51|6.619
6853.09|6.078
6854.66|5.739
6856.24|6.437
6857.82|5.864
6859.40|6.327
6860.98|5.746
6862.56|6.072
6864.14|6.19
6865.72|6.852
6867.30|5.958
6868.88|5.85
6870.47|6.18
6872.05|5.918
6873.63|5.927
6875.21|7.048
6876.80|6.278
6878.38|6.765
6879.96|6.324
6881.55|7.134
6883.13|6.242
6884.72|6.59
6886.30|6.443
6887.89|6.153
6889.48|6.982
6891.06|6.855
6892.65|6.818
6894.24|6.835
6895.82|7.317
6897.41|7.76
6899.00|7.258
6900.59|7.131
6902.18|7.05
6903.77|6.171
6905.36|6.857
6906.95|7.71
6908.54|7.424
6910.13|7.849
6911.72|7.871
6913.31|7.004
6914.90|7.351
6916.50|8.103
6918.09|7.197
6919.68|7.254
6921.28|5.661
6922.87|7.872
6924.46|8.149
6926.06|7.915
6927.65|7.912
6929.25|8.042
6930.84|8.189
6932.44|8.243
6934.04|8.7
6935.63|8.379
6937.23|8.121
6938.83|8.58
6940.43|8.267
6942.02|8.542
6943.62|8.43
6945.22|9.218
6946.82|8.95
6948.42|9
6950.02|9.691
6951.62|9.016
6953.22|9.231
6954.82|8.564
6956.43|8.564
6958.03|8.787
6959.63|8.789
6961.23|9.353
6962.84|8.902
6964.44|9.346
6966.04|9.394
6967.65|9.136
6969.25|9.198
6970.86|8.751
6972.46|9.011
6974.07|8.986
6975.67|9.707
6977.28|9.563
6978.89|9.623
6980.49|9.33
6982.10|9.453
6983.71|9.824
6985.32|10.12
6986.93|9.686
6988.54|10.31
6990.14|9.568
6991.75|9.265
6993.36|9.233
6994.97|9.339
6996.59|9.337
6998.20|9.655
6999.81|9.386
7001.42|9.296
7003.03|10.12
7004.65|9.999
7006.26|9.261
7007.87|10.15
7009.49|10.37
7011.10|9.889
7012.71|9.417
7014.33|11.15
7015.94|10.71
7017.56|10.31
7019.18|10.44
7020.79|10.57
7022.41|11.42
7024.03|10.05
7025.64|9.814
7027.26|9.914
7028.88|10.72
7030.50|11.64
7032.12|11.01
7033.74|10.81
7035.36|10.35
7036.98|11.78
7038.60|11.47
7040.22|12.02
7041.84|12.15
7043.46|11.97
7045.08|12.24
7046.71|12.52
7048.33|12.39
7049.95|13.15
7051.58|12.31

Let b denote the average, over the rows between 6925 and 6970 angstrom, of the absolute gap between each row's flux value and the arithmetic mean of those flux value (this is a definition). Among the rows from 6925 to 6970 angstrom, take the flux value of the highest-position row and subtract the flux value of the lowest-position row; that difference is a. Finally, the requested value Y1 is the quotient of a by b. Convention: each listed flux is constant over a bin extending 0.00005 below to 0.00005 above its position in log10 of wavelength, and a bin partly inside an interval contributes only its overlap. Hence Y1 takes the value 3.1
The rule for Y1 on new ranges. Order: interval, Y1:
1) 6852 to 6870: -0.9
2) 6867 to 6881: 1.2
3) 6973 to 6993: 1.1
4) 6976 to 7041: 3.9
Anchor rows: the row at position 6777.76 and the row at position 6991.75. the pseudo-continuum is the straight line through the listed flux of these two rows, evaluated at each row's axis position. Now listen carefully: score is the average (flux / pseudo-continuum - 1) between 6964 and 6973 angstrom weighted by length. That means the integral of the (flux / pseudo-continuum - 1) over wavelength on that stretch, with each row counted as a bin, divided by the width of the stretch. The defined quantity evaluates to 0.02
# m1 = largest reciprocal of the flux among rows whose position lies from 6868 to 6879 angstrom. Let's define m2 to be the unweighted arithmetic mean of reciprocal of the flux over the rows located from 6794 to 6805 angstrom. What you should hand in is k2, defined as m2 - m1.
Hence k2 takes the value 0.00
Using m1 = 0.17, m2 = 0.166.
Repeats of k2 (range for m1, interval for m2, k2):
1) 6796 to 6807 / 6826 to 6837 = -0.02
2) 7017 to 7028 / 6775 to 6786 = 0.06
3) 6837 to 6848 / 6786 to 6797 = 0.00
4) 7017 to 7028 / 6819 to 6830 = 0.06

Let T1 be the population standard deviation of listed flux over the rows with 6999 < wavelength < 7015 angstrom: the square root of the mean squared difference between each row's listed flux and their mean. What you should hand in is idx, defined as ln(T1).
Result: -0.6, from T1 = 0.56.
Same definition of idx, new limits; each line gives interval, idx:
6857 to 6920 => -0.5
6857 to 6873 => -1.2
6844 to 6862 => -1.0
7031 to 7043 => -0.5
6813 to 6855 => -1.0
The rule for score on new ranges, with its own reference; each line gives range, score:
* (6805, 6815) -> -0.13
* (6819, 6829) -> -0.14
